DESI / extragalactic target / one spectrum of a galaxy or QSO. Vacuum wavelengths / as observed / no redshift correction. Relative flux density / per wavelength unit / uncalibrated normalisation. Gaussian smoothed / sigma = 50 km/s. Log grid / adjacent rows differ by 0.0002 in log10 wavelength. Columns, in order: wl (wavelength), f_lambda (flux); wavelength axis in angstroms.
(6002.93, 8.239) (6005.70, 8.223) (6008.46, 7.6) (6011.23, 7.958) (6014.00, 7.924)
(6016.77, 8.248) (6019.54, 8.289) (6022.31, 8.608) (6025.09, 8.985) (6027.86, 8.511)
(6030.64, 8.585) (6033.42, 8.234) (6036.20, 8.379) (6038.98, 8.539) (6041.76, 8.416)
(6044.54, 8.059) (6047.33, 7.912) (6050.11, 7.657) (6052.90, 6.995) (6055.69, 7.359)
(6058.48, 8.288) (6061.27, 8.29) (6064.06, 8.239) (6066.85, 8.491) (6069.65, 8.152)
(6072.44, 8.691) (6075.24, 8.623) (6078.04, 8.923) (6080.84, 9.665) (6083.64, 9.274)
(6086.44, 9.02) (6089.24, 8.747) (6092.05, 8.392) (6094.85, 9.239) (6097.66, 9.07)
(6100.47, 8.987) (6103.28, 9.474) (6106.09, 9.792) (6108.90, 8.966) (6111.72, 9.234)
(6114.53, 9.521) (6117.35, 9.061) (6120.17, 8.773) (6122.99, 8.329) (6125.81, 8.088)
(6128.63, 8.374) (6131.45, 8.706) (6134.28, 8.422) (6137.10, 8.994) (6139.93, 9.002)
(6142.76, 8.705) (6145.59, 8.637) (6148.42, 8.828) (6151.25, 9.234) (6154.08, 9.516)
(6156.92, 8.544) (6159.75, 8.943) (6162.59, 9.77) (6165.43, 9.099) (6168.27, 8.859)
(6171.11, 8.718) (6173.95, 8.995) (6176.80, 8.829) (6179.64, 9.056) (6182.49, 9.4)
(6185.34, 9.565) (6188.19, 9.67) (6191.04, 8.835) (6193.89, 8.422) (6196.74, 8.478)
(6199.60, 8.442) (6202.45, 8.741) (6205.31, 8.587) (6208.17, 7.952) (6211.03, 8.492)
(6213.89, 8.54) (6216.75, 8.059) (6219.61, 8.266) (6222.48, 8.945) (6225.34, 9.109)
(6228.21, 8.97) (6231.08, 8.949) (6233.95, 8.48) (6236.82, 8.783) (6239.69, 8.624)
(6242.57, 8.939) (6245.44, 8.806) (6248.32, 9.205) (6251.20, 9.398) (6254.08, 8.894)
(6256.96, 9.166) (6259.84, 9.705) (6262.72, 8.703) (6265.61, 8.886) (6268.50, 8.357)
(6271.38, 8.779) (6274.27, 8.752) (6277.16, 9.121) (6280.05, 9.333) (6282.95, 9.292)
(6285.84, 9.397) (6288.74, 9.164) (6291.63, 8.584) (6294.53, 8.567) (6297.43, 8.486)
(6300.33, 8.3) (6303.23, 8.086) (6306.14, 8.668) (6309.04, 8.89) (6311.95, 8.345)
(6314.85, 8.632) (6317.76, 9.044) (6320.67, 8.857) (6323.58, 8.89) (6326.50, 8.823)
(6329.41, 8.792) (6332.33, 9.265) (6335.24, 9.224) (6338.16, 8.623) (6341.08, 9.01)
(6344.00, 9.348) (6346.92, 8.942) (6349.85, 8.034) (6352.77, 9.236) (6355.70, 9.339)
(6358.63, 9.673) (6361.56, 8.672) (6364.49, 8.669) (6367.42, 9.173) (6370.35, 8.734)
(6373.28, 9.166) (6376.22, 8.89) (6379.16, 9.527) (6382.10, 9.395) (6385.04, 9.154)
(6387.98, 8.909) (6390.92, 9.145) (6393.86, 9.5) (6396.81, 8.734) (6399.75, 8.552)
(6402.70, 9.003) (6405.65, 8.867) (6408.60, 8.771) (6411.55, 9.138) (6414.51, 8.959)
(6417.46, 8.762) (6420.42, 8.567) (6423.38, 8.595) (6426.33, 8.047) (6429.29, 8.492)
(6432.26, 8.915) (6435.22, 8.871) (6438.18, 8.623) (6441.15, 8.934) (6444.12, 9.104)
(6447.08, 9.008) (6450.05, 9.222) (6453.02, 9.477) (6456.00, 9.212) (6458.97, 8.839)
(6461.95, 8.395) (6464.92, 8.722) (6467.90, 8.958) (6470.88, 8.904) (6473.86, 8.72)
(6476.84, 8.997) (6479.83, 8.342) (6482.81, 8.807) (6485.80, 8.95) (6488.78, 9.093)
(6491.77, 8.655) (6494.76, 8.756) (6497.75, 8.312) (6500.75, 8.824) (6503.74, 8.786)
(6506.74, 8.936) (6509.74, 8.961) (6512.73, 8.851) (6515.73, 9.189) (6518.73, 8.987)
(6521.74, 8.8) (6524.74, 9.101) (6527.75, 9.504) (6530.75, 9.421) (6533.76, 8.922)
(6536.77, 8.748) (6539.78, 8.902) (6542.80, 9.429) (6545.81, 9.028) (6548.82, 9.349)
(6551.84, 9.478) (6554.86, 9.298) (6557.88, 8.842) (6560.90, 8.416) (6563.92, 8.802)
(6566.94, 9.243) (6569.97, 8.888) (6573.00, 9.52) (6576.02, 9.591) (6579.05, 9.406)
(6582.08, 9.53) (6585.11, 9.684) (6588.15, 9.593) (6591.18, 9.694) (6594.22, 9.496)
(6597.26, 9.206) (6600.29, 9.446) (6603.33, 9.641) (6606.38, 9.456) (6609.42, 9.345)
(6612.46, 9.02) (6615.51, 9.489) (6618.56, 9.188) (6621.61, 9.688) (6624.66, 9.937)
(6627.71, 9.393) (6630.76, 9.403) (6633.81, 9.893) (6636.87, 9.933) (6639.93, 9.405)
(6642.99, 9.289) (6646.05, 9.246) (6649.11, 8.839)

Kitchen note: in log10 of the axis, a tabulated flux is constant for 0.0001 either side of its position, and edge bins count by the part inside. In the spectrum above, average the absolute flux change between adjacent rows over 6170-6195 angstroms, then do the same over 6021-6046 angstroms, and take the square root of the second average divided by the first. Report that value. 0.90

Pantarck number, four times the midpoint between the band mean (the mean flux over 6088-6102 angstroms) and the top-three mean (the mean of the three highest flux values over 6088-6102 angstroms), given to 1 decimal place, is 36.0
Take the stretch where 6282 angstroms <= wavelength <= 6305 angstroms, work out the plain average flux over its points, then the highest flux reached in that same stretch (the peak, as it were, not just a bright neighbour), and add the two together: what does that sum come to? 18.1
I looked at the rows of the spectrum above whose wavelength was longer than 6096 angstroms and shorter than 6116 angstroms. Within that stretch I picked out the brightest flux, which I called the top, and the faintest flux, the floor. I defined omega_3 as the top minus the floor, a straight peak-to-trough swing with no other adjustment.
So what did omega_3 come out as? 0.83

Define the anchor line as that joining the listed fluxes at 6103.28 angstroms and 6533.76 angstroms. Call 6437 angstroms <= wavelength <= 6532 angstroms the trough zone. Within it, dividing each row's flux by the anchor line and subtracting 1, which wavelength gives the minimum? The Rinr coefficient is 6497.75 angstroms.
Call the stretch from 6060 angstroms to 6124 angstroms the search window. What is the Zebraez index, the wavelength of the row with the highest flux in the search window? 6106.09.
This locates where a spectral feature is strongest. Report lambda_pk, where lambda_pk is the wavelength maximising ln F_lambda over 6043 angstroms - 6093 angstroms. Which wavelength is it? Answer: 6080.84 angstroms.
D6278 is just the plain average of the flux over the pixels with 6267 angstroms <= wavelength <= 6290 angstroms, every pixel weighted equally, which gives 9.02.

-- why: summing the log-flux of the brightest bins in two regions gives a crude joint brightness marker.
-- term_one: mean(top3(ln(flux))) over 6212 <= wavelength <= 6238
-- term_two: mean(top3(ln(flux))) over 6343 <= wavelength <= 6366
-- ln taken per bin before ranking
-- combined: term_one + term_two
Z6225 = 4.44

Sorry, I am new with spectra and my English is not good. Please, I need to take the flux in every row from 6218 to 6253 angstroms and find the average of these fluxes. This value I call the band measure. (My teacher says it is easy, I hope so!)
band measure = 8.87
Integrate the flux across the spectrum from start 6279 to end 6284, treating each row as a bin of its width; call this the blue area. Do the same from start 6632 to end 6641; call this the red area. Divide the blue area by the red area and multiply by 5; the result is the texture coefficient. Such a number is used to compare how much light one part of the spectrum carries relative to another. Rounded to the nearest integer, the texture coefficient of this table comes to 3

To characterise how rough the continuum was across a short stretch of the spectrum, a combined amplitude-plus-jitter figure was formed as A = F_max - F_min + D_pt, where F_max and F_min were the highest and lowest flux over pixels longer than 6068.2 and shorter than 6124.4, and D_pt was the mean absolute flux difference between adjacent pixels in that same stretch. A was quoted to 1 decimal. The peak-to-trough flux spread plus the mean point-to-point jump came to 2.0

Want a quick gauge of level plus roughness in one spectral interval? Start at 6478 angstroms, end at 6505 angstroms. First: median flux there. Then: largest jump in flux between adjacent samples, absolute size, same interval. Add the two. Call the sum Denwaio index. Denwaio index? 9.3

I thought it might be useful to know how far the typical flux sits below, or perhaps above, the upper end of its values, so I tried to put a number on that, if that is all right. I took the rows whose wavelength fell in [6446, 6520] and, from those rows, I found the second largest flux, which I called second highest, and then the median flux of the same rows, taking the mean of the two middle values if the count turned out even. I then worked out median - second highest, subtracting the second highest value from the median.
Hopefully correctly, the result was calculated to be -0.32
